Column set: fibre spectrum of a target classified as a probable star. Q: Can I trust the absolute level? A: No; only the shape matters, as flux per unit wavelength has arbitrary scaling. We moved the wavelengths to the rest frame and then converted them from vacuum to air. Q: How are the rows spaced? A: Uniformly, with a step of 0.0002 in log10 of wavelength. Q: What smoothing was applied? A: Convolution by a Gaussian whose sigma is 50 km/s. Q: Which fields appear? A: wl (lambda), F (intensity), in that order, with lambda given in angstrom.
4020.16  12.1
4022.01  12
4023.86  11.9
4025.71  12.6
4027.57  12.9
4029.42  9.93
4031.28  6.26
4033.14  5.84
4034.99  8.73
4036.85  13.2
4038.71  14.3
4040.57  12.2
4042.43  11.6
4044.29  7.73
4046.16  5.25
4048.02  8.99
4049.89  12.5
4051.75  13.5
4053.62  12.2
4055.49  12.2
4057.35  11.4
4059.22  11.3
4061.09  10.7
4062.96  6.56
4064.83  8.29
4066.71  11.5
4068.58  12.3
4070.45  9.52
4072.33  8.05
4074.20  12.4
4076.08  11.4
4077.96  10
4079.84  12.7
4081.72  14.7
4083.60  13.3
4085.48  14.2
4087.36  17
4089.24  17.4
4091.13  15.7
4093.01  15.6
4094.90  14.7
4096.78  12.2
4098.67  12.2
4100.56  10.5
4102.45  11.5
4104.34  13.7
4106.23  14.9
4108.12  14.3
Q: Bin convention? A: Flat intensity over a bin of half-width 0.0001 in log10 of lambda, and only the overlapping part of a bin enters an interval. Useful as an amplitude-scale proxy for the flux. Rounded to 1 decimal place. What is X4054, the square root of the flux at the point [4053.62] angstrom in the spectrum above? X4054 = 3.5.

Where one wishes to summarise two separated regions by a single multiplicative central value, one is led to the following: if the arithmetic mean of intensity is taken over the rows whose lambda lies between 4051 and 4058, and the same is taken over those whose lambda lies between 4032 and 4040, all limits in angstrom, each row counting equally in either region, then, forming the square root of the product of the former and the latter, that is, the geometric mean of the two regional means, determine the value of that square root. 11.4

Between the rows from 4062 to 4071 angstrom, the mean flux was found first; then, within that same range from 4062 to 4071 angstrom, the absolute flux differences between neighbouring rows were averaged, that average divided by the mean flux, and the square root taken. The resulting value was 0.47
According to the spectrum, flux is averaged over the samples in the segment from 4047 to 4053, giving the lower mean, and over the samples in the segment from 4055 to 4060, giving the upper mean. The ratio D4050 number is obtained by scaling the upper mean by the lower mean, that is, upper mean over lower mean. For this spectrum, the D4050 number 1.00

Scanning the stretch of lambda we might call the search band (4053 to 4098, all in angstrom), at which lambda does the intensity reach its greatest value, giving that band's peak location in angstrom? 4089.24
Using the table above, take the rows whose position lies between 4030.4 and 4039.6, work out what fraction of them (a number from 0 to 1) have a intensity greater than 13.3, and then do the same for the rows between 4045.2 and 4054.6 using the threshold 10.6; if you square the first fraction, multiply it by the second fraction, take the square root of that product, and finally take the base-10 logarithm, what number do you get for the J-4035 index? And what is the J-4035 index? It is -0.810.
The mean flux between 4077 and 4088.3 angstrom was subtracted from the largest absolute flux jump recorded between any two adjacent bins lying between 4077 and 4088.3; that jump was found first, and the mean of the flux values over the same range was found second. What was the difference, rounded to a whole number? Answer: -11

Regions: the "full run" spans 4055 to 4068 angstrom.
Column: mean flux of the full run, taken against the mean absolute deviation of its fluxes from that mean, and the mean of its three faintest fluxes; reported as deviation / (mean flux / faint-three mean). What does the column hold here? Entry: 1.4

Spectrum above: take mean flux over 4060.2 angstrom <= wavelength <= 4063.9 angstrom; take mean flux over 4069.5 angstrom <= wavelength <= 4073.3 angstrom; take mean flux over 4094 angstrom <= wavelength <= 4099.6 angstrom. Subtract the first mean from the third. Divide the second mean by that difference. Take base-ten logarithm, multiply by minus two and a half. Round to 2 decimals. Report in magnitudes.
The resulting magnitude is -0.75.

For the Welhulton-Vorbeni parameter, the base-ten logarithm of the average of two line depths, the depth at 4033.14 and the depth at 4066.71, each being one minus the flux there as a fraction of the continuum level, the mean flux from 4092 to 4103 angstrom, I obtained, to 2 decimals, -0.49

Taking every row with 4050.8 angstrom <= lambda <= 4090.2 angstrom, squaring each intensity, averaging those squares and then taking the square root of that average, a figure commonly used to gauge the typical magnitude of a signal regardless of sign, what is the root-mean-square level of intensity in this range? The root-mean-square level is 12.2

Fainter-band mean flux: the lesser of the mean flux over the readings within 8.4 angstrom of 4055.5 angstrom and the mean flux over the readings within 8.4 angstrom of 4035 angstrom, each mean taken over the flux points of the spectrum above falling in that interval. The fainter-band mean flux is 10.6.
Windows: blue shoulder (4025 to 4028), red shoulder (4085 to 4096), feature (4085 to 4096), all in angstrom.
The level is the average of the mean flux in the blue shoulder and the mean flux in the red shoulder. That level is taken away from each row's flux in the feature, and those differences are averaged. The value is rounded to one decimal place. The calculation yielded 1.5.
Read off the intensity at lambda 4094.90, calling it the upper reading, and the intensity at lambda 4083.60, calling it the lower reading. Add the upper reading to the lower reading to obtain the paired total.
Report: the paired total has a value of 28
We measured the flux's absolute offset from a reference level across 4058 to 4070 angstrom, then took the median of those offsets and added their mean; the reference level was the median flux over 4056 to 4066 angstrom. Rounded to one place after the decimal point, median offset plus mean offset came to 2.8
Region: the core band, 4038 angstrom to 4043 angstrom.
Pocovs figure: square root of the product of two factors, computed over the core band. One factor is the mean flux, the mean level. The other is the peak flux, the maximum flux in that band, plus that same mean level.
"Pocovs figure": 19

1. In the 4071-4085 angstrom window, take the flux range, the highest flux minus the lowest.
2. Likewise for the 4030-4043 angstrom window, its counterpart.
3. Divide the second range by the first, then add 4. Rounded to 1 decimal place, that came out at 5.3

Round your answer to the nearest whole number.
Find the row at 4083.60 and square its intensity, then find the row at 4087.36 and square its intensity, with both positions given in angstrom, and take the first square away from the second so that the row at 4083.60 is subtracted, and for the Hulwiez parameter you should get 112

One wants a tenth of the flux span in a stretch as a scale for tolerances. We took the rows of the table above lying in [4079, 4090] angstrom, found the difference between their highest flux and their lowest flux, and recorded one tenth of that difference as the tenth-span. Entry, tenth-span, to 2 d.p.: 0.47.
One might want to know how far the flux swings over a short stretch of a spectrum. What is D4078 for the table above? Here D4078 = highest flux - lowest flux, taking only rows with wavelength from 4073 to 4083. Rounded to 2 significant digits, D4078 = 4.7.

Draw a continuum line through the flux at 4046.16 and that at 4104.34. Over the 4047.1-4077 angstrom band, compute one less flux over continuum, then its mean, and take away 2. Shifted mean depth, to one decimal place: -2.5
